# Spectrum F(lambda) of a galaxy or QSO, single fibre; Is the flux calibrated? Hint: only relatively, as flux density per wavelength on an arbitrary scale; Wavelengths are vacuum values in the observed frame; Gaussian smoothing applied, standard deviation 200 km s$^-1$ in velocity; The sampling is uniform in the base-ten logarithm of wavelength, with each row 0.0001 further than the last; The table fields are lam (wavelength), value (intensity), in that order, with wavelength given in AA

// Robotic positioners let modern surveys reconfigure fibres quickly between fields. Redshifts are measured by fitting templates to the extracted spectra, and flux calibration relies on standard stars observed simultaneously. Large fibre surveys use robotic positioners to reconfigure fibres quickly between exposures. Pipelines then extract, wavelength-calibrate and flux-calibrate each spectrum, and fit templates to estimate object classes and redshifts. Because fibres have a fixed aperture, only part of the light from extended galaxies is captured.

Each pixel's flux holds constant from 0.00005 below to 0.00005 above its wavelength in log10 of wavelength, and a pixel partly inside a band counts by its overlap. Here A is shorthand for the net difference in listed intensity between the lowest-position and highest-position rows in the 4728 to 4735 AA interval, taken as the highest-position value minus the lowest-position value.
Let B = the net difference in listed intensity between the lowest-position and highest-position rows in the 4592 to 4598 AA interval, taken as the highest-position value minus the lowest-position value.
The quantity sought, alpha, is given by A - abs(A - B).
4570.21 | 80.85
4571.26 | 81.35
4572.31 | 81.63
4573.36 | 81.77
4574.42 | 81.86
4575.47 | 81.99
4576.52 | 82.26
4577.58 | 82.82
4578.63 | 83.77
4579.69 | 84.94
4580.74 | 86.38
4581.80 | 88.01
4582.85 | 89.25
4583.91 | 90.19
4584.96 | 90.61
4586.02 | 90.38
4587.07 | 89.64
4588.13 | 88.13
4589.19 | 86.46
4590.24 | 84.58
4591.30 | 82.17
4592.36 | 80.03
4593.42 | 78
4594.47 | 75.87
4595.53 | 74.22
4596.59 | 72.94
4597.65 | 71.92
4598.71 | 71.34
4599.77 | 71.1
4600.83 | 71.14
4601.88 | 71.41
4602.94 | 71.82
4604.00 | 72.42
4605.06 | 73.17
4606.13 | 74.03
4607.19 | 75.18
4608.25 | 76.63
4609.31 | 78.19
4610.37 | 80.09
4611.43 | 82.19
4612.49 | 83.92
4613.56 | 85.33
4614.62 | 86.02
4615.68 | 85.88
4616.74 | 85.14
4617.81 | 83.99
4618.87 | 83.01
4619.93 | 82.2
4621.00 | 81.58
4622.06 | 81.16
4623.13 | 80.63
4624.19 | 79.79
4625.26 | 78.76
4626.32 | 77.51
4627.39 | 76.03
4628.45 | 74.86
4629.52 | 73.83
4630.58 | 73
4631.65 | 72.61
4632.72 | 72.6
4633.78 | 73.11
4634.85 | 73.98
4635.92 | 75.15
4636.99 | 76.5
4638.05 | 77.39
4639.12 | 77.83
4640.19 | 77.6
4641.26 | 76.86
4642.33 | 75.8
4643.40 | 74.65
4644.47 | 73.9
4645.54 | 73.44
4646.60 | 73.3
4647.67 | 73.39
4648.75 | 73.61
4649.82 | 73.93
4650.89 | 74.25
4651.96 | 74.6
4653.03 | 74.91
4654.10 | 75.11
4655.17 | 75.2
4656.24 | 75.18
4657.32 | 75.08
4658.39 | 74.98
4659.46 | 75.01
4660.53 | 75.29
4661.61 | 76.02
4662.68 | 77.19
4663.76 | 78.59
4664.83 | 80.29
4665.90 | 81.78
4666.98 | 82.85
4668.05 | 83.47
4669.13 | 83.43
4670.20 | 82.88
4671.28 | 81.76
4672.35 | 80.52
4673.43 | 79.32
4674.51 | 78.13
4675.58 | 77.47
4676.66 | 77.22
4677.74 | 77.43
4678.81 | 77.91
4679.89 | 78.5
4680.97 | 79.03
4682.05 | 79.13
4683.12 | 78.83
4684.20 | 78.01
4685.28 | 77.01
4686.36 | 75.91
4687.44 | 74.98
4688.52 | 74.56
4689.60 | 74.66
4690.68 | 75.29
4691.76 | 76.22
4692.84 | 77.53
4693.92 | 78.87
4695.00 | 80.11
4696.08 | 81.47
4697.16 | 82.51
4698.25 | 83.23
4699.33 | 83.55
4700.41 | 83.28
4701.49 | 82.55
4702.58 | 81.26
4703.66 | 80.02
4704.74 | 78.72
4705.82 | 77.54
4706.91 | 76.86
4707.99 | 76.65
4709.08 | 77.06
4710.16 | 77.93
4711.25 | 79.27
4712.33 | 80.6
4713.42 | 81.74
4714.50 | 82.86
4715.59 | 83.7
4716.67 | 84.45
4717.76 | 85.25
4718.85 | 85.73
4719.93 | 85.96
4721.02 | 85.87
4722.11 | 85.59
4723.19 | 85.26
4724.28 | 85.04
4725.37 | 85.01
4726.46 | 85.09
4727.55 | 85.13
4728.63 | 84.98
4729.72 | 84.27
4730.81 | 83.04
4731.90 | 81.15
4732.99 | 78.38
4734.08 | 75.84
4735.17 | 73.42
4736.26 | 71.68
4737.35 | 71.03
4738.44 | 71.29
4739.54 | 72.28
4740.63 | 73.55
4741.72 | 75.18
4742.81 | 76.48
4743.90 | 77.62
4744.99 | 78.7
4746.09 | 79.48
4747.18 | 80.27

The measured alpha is -10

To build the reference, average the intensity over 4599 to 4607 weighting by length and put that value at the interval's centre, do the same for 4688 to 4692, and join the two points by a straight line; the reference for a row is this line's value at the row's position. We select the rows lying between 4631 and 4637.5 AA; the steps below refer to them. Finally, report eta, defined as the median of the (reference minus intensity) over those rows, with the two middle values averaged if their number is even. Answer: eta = -0.3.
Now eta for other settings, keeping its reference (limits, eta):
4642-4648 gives 0.0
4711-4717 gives -6.4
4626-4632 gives -1.2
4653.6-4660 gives -1.1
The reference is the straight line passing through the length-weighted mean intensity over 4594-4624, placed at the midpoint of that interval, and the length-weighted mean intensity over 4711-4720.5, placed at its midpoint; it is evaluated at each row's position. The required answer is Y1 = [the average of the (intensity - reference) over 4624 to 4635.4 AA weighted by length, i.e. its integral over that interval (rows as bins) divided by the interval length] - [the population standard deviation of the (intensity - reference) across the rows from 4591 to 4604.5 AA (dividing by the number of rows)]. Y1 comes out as -8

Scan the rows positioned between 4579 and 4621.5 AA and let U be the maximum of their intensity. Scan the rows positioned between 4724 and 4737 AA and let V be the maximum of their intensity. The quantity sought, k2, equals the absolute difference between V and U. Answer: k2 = 5.5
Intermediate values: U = 90.61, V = 85.13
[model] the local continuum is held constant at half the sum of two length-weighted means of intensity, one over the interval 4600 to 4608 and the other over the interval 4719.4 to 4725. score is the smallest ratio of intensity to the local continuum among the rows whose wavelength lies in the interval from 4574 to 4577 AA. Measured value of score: 1.034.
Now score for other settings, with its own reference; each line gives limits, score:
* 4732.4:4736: 0.928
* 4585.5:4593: 1.011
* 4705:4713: 0.968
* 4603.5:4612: 0.915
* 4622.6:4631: 0.922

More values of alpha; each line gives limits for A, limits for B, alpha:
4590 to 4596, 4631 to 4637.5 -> -25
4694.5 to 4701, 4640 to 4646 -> -4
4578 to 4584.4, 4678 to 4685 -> 0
